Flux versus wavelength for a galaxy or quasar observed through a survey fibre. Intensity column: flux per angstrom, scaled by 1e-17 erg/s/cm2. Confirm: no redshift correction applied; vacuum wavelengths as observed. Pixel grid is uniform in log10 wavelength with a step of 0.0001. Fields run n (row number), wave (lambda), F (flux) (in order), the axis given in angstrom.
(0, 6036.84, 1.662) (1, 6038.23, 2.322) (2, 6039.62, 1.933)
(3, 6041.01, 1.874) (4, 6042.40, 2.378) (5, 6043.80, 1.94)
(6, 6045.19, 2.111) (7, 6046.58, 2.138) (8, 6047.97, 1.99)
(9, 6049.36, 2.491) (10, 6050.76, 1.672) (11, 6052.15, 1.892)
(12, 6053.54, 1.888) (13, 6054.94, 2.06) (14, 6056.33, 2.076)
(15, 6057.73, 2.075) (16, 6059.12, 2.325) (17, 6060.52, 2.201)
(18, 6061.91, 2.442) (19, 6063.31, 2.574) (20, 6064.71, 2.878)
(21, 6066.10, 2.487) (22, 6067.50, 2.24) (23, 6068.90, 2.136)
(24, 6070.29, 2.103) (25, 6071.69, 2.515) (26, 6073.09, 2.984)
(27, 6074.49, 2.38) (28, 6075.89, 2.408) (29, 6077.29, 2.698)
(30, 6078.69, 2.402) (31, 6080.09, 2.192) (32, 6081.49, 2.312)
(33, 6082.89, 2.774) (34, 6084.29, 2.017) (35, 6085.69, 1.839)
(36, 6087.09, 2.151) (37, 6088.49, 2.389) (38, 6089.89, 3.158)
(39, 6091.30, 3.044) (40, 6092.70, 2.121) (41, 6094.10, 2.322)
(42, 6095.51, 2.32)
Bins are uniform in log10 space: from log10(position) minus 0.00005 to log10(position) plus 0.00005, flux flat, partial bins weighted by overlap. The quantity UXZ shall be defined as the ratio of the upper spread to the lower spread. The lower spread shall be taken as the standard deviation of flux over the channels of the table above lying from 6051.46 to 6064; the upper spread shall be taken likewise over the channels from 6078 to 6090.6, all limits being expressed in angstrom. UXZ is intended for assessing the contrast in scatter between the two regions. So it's 1.68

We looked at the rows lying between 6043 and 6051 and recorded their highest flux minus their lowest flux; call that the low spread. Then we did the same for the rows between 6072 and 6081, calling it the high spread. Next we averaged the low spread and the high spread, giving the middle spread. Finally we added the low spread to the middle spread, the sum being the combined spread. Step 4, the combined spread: 1.62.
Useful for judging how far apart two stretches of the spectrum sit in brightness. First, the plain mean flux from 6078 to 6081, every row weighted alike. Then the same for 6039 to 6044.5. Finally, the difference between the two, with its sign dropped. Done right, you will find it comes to 0.27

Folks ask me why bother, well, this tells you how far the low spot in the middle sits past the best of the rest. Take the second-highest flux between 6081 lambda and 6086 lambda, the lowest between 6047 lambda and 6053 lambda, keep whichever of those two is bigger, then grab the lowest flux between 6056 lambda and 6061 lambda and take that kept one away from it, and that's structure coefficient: -0.2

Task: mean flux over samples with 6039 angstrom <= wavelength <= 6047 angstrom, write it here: 2.06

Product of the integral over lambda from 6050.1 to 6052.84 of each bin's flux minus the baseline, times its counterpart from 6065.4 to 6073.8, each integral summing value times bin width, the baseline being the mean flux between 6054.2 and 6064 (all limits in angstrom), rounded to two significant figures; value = -1.8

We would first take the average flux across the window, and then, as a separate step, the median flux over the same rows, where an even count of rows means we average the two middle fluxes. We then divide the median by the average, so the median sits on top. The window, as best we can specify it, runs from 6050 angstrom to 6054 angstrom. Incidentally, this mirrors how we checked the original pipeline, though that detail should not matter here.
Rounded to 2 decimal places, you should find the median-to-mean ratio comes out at 1.04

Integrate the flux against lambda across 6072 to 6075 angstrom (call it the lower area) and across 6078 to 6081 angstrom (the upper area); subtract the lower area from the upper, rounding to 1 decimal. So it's -1.1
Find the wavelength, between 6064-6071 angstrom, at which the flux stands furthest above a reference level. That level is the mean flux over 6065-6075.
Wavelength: 6064.71 angstrom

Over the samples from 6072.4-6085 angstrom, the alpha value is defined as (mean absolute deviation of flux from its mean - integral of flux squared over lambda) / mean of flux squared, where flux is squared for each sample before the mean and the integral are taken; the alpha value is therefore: -13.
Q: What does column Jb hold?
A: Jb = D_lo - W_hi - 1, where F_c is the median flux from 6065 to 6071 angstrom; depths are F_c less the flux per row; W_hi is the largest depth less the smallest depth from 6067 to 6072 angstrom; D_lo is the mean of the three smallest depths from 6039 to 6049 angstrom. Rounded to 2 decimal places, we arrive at -1.43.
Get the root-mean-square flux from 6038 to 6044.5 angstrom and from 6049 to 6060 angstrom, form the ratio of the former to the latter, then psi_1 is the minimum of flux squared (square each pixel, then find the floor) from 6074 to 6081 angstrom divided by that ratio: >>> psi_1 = 4.7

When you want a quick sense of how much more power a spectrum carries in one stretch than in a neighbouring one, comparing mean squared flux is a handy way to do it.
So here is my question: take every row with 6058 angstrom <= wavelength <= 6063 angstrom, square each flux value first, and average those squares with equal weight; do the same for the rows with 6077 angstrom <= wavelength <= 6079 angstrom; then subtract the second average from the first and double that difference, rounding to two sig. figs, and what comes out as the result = -2.2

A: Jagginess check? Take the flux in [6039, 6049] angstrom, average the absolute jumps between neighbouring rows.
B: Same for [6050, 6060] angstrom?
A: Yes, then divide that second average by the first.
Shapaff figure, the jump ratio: 0.49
